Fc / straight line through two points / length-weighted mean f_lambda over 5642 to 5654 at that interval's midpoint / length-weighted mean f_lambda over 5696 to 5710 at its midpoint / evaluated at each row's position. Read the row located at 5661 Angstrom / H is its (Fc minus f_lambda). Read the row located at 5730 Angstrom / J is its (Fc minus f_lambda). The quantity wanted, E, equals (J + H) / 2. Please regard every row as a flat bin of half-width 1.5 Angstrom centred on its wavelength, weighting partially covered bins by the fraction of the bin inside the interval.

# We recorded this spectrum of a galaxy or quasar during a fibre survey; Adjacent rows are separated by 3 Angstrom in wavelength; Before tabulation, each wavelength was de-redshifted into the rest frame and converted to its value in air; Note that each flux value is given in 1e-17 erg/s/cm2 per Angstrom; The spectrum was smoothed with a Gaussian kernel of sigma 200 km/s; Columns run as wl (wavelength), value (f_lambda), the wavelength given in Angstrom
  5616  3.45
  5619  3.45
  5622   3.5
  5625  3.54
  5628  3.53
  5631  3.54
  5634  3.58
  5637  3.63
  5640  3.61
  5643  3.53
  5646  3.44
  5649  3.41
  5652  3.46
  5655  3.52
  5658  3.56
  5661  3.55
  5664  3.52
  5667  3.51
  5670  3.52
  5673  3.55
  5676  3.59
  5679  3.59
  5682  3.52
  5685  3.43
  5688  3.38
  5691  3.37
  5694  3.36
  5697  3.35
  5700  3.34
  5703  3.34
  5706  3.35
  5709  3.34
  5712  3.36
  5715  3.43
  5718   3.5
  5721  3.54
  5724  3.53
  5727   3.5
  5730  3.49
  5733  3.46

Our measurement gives -0.160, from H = -0.12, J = -0.20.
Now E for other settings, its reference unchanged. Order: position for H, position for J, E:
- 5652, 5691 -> -0.005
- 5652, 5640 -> -0.071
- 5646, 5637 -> -0.062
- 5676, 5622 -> -0.088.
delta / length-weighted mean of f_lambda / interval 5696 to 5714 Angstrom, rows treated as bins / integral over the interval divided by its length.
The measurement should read 3.35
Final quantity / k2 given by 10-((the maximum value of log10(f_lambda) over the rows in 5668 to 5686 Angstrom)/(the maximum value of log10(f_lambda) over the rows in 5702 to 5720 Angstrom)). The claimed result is 8.98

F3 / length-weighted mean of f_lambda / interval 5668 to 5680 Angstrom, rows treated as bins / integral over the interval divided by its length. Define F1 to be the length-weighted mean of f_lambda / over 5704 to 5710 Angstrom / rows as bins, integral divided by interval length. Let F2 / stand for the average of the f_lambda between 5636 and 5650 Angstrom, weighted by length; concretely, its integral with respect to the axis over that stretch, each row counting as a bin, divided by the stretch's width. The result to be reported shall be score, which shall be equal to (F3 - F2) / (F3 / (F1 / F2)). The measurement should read 0.009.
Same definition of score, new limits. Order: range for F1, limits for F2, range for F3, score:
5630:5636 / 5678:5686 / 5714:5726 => -0.003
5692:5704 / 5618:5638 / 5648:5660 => -0.012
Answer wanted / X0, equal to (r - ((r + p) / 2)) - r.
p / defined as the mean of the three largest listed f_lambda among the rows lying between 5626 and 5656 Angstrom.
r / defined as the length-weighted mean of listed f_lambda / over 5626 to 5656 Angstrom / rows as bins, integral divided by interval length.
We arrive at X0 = -3.57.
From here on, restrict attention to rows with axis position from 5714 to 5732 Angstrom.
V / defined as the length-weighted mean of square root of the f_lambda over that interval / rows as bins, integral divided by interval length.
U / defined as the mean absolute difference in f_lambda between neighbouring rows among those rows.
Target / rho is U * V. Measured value 0.060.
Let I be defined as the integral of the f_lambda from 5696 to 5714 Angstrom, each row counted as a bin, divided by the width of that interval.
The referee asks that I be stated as 3.35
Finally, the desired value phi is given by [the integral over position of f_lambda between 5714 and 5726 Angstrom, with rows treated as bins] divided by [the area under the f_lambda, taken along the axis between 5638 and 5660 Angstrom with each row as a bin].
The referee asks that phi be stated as 0.5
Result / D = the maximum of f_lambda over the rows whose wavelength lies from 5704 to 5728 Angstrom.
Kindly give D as 3.54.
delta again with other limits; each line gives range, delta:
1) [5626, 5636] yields 3.55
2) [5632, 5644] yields 3.59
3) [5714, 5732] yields 3.50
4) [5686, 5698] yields 3.37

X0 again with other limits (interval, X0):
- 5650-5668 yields -3.53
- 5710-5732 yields -3.50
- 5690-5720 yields -3.41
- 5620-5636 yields -3.55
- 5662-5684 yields -3.56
